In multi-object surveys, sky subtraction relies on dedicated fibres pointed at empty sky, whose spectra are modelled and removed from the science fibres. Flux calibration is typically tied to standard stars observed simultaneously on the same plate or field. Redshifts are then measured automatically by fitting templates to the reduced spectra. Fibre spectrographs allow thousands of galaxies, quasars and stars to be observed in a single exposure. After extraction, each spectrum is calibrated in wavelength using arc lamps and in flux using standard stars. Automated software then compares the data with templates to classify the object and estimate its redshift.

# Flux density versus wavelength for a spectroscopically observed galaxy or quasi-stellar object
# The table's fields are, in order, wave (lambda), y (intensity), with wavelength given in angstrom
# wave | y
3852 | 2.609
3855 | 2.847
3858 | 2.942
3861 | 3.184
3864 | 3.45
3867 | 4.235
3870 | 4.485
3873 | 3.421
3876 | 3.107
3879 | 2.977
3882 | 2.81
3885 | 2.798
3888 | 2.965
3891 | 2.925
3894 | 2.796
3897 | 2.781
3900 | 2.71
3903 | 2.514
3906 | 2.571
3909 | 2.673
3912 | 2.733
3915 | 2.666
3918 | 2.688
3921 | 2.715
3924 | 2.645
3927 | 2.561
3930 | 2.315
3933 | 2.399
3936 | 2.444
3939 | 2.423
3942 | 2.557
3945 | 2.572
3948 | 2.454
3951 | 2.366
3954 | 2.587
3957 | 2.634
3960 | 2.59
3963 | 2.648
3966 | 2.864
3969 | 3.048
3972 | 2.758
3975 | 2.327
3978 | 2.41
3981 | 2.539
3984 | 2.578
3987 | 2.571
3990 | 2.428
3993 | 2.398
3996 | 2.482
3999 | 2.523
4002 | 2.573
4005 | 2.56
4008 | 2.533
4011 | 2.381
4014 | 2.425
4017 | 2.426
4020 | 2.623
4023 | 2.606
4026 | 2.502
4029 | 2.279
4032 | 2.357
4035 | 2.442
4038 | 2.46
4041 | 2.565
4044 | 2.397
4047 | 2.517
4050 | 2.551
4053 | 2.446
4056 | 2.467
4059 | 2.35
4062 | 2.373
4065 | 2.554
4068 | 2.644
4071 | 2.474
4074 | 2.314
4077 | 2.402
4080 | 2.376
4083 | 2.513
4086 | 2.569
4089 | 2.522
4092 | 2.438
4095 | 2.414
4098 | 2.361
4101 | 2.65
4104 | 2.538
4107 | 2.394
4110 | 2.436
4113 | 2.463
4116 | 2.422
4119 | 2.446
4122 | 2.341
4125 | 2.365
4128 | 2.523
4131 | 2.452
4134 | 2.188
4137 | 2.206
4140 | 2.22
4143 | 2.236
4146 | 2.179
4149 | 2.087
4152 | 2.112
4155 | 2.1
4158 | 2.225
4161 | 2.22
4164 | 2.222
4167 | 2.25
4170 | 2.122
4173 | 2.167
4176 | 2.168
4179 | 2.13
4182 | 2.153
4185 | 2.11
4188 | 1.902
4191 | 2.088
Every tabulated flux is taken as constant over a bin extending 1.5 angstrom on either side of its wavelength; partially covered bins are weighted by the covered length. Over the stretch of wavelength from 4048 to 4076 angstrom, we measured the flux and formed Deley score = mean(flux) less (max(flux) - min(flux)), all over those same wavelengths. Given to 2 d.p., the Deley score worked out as 2.13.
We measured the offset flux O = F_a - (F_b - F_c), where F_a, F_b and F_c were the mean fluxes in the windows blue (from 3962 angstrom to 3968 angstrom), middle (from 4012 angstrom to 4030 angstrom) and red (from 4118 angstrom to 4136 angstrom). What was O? 2.7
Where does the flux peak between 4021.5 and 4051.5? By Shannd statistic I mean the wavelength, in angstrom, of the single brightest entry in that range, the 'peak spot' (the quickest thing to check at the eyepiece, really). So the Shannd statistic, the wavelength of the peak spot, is 4023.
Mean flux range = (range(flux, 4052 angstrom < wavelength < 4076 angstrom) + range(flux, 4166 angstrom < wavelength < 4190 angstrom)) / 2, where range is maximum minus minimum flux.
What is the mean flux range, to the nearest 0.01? 0.34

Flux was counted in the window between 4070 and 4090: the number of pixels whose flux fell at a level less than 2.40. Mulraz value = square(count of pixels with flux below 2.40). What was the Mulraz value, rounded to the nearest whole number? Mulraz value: 4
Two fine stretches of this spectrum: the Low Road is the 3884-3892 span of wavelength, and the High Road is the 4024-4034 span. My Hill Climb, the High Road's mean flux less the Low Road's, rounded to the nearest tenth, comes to -0.5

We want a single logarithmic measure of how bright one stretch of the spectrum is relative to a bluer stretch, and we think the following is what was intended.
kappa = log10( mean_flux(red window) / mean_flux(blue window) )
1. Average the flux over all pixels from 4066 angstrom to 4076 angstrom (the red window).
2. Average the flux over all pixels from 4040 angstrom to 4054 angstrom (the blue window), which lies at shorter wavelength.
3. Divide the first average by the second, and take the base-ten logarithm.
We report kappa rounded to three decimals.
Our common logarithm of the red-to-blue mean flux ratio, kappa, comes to -0.003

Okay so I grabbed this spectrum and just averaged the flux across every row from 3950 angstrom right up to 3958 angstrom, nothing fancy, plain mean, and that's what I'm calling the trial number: 2.53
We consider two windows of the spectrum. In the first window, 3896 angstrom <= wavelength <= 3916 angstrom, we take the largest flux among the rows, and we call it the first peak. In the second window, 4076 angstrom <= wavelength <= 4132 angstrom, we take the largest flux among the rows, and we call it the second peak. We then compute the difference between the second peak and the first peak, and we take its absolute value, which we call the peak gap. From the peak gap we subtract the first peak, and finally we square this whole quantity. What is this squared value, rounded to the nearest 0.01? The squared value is 7.02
